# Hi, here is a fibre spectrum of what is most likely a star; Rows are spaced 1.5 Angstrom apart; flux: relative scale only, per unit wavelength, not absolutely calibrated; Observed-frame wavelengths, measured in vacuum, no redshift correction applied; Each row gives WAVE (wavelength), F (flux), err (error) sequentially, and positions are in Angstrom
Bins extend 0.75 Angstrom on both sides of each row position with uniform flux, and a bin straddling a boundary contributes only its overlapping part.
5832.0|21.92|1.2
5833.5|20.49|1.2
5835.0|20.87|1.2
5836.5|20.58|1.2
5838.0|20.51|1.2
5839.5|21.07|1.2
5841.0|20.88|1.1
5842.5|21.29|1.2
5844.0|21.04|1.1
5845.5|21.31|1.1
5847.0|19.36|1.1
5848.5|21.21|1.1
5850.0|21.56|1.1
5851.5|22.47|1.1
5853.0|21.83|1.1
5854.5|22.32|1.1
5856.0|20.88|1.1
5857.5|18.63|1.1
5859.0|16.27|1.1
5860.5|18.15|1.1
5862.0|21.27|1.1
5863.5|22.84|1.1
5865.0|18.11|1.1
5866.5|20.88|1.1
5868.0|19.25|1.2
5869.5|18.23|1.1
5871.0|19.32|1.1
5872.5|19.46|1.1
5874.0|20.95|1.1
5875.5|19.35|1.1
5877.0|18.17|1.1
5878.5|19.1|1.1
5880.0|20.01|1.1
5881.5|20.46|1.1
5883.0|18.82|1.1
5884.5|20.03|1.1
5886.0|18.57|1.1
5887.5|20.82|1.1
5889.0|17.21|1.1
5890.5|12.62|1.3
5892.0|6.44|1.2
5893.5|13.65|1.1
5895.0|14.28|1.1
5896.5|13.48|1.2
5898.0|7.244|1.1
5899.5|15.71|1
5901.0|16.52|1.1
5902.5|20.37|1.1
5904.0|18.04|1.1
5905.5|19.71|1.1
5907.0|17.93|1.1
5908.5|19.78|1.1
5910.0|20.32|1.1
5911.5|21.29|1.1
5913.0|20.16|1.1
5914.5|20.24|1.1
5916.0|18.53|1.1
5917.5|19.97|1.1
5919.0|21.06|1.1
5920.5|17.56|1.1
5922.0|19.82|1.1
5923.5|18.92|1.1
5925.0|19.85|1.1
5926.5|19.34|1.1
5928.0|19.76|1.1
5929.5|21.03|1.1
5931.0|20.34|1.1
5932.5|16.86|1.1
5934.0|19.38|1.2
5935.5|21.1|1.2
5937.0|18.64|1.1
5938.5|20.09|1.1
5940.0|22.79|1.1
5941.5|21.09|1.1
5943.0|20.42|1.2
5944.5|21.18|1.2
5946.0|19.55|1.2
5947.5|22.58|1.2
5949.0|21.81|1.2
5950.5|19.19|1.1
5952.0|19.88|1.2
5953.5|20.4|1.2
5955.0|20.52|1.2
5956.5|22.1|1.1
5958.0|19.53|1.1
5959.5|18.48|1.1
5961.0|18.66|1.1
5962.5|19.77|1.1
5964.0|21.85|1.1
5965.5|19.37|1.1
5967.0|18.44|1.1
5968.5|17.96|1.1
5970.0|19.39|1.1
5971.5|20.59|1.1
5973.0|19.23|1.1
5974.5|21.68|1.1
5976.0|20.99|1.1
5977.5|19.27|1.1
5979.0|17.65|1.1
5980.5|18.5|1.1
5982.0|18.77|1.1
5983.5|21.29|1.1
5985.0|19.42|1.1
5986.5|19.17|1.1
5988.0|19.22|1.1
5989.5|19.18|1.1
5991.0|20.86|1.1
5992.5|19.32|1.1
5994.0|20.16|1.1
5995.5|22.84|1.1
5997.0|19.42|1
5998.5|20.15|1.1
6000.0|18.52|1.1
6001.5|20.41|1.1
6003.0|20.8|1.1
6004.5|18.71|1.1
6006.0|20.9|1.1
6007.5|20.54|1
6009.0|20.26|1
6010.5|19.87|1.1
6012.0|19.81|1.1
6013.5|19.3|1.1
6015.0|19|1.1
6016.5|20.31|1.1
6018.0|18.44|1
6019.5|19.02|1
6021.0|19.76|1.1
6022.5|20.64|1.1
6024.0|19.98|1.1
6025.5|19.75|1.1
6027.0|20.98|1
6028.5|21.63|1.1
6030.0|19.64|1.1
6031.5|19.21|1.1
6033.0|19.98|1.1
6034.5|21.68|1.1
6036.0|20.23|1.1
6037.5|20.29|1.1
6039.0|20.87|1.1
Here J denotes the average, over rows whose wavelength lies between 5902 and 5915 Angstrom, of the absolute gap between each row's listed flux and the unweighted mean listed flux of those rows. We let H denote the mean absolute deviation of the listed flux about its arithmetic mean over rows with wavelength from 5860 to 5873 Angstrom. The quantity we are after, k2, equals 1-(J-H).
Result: 1.5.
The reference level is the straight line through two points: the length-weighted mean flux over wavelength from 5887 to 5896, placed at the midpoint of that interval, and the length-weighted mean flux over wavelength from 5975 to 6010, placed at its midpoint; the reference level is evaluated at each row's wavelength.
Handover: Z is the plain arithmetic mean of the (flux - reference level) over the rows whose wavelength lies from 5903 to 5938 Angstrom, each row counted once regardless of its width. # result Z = 3.9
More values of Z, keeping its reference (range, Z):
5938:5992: 1.8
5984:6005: -0.1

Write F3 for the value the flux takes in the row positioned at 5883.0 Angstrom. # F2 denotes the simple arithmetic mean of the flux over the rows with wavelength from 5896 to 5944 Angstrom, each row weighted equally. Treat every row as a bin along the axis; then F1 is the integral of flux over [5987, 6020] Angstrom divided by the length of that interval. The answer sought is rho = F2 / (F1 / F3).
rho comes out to 18.0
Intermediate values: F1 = 19.9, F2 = 19.0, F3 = 18.82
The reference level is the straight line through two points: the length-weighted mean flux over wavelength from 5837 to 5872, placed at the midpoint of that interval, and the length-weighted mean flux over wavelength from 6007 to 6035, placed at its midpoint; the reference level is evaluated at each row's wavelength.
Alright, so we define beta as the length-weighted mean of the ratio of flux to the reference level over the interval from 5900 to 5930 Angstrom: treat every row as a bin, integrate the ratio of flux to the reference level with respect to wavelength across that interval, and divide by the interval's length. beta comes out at 0.96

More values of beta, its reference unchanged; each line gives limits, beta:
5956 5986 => 0.98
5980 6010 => 1.00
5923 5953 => 1.00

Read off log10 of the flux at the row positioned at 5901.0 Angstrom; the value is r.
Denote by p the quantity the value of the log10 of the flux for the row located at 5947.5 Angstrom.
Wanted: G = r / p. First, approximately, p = 1.35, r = 1.22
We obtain 0.900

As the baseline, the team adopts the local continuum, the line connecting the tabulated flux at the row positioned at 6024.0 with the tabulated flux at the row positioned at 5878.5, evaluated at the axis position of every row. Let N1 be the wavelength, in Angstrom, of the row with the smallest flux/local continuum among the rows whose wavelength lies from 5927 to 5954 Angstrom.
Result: 5932.5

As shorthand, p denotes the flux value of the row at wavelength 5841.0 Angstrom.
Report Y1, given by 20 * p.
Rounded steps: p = 20.88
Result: 418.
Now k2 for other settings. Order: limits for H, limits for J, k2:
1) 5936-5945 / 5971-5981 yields 0.8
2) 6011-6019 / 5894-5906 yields -1.5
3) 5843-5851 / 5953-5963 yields 0.7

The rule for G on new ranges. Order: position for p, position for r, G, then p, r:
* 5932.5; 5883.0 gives 1.039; 1.23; 1.27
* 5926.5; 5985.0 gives 1.001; 1.29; 1.29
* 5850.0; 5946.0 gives 0.968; 1.33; 1.29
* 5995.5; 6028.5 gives 0.983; 1.36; 1.34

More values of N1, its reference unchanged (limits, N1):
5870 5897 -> 5892.0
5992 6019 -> 6018.0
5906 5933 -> 5932.5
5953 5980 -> 5979.0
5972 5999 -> 5979.0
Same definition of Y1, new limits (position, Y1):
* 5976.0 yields 420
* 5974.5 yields 434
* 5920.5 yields 351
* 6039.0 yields 417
